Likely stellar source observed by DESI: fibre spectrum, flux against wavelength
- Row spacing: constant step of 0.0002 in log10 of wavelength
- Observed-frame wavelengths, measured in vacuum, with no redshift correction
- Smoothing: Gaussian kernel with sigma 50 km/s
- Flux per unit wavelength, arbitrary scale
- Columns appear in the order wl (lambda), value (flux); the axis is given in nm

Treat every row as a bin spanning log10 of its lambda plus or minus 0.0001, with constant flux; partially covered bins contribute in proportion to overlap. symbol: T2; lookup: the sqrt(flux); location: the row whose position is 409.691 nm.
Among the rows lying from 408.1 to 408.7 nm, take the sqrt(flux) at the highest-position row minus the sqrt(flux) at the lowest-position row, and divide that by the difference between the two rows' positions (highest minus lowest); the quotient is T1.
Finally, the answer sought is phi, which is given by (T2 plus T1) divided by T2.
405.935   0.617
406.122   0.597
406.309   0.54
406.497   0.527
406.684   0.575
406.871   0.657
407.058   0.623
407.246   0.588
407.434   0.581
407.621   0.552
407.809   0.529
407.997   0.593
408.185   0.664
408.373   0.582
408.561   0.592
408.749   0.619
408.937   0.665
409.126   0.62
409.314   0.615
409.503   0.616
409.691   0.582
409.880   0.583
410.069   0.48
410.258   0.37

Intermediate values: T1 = -0.121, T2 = 0.763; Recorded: 0.84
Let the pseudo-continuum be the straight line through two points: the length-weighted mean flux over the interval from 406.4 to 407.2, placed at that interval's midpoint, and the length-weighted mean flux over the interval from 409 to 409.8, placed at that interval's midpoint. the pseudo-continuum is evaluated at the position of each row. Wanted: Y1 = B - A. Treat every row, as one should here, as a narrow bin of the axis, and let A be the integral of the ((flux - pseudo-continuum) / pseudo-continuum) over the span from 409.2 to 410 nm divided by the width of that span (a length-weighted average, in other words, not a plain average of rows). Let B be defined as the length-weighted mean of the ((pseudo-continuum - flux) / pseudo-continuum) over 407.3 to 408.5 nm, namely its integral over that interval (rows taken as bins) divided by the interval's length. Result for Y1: 0.053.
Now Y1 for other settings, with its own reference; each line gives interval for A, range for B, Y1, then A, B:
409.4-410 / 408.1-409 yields 0.007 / -0.037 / -0.03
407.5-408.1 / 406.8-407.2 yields 0.004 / -0.066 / -0.06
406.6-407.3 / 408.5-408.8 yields -0.028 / 0.029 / 0.00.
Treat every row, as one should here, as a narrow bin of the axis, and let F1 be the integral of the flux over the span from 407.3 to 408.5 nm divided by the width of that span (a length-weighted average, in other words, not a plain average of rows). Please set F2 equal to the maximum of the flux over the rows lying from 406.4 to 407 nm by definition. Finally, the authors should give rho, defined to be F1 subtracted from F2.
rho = 0.073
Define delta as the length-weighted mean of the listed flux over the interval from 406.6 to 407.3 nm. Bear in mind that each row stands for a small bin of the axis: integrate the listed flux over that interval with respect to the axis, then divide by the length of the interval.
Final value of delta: 0.61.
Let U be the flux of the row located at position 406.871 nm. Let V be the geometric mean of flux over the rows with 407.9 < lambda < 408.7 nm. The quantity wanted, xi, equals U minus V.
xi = 0.05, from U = 0.657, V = 0.607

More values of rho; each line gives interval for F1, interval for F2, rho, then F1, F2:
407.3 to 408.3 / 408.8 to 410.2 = 0.081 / 0.584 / 0.665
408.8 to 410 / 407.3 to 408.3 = 0.053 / 0.611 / 0.664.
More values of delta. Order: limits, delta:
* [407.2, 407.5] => 0.58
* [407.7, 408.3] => 0.59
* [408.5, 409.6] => 0.62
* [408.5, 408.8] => 0.61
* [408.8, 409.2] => 0.64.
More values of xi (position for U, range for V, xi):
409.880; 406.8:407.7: -0.02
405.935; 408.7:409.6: -0.01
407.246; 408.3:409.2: -0.03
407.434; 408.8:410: -0.03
